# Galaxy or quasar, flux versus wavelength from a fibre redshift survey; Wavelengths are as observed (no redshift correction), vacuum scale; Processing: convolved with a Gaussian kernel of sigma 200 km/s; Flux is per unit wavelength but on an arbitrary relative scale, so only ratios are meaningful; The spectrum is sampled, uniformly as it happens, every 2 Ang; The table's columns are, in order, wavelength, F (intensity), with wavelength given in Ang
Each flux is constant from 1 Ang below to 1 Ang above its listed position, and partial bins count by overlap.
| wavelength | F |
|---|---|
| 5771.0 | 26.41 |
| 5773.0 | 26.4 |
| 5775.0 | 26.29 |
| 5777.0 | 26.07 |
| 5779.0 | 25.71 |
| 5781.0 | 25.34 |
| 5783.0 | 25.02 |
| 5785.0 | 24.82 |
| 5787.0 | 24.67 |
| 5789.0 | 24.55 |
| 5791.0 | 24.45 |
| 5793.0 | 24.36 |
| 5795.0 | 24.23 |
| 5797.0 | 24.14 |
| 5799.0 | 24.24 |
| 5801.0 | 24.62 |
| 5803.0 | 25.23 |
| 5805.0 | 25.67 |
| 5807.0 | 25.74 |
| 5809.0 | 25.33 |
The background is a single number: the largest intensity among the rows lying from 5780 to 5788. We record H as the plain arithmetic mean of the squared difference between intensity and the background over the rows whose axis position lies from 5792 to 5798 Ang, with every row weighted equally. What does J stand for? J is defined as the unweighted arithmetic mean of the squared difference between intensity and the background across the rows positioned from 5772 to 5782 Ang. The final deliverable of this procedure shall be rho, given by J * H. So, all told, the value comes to 0.65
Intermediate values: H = 1.2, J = 0.54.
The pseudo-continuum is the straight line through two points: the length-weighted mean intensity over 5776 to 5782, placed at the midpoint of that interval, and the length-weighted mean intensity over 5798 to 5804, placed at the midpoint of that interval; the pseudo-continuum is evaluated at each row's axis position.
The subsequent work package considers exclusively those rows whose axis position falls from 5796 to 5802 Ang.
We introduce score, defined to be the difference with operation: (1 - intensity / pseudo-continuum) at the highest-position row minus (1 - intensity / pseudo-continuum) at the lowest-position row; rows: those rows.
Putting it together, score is -0.027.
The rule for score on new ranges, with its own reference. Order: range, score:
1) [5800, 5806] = -0.050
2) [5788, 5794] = 0.000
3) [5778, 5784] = 0.020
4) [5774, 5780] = 0.015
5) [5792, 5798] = 0.002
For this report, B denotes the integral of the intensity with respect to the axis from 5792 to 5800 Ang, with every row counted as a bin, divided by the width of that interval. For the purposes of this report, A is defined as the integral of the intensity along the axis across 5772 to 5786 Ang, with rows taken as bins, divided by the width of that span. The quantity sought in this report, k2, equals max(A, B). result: 25.7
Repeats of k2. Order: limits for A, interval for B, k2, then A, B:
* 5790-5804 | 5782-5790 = 24.8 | 24.5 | 24.8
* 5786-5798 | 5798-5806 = 24.9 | 24.4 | 24.9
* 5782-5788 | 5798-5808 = 25.1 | 24.8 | 25.1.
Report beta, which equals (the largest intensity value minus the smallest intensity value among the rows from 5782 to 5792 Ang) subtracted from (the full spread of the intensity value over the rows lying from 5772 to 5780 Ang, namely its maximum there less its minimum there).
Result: 0.1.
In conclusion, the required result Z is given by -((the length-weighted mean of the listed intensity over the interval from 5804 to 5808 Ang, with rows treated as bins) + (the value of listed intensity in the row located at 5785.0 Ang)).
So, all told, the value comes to -50.5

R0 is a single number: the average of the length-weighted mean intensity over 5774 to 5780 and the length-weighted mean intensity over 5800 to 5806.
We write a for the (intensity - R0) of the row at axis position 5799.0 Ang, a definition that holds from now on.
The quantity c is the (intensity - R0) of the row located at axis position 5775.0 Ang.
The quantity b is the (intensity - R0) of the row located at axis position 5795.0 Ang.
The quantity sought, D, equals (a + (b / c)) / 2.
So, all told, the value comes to -1.7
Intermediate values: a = -1.4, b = -1.37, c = 0.69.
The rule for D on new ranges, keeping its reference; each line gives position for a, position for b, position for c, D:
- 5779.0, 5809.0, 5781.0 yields 0.6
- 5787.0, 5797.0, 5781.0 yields 2.4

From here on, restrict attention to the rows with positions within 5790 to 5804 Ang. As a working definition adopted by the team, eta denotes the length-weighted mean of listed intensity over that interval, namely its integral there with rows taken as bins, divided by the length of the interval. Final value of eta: 24.5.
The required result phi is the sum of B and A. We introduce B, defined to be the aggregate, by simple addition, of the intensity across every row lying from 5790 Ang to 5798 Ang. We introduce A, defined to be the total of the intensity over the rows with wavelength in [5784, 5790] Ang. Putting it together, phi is 171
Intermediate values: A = 74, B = 97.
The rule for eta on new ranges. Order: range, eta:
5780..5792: 24.8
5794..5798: 24.2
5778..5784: 25.4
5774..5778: 26.2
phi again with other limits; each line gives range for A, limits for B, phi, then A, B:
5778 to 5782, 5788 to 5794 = 124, 51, 73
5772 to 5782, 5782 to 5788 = 204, 130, 75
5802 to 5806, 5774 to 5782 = 154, 51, 103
